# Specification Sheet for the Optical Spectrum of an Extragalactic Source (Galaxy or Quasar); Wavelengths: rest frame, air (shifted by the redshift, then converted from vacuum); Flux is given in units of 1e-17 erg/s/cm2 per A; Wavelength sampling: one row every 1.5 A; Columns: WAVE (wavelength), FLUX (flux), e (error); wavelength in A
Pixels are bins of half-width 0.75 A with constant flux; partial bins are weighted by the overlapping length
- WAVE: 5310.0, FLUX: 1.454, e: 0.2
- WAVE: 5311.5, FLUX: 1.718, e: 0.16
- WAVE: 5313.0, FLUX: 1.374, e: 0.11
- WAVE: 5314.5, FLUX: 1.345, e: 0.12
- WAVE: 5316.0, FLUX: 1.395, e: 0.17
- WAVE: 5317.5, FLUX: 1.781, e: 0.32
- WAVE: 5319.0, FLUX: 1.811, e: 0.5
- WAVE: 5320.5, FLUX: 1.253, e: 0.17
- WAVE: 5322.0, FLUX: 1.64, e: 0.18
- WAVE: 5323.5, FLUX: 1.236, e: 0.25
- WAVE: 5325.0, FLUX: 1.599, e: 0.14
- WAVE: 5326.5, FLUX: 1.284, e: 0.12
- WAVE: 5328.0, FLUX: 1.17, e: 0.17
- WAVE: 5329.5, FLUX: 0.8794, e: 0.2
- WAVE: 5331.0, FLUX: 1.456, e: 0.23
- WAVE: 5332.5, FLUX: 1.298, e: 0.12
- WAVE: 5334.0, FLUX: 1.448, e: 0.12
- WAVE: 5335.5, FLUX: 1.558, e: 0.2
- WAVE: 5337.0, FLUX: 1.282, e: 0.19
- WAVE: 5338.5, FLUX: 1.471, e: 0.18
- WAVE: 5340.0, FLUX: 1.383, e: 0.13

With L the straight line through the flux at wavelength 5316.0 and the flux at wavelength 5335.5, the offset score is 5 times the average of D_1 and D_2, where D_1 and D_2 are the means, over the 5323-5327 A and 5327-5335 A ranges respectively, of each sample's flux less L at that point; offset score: -0.9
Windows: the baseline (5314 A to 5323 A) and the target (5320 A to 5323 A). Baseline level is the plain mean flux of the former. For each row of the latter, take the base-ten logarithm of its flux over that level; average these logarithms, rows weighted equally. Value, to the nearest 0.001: -0.030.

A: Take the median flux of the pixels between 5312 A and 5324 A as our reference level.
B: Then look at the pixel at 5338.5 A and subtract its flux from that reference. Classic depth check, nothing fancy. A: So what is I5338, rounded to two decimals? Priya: -0.09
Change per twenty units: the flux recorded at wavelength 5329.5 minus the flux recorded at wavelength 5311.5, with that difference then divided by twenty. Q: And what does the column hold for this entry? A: -0.042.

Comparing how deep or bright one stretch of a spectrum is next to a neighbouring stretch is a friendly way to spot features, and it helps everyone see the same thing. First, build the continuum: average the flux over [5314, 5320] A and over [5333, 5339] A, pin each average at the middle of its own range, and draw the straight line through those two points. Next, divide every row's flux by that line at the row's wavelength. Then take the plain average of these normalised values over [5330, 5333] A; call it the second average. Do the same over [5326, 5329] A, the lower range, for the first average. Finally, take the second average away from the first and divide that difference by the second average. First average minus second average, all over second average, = -0.13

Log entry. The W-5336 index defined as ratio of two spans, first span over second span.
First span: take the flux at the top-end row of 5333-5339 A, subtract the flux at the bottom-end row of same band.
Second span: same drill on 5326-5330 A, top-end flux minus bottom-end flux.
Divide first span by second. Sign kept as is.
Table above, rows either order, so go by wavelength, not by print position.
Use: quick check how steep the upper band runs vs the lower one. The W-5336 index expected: -0.06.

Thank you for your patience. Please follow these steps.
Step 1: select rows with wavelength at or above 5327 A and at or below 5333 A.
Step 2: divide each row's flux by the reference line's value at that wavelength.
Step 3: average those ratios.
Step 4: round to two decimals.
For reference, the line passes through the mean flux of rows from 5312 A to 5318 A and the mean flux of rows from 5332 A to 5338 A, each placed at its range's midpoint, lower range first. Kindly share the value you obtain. 0.85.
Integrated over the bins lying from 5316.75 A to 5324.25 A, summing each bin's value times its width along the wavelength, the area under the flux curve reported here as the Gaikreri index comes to 11.6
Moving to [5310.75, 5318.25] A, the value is 11.4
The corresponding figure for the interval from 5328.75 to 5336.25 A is 10.0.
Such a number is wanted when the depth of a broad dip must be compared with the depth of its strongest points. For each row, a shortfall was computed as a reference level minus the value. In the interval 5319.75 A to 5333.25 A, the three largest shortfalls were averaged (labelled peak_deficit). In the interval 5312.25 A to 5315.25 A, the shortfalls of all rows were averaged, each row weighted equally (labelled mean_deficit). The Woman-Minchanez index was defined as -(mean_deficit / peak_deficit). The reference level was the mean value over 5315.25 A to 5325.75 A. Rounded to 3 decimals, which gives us -0.393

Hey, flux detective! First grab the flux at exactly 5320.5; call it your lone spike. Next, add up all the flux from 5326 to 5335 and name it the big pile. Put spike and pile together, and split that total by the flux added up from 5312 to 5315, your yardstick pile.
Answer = 3.2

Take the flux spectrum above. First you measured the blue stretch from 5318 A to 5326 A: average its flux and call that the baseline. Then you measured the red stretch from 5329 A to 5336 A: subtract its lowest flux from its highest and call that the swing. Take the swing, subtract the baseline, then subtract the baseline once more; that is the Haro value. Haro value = -2.34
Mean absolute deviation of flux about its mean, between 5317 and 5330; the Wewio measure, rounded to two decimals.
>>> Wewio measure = 0.27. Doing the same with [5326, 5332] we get 0.17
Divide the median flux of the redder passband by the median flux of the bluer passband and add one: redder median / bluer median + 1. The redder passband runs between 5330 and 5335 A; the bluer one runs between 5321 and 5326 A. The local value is 1.91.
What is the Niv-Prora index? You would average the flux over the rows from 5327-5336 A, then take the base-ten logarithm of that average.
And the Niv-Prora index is 0.11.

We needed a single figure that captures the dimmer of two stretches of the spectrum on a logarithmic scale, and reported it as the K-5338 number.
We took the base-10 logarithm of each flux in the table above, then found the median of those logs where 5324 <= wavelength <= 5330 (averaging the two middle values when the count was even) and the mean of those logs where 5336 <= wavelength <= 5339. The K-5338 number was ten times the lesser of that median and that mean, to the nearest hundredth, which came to 0.88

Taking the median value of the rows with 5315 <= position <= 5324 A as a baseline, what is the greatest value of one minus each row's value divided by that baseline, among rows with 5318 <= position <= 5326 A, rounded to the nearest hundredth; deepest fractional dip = 0.19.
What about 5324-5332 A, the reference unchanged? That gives 0.42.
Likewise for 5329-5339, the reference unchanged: 0.42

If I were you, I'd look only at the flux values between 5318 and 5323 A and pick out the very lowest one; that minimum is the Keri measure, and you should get 1.253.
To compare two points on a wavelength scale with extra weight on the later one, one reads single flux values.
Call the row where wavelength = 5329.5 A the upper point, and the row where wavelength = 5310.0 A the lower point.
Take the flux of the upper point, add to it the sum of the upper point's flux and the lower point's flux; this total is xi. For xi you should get 3.21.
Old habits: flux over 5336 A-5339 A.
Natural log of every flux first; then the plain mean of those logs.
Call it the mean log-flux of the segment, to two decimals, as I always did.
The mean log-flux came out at 0.32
